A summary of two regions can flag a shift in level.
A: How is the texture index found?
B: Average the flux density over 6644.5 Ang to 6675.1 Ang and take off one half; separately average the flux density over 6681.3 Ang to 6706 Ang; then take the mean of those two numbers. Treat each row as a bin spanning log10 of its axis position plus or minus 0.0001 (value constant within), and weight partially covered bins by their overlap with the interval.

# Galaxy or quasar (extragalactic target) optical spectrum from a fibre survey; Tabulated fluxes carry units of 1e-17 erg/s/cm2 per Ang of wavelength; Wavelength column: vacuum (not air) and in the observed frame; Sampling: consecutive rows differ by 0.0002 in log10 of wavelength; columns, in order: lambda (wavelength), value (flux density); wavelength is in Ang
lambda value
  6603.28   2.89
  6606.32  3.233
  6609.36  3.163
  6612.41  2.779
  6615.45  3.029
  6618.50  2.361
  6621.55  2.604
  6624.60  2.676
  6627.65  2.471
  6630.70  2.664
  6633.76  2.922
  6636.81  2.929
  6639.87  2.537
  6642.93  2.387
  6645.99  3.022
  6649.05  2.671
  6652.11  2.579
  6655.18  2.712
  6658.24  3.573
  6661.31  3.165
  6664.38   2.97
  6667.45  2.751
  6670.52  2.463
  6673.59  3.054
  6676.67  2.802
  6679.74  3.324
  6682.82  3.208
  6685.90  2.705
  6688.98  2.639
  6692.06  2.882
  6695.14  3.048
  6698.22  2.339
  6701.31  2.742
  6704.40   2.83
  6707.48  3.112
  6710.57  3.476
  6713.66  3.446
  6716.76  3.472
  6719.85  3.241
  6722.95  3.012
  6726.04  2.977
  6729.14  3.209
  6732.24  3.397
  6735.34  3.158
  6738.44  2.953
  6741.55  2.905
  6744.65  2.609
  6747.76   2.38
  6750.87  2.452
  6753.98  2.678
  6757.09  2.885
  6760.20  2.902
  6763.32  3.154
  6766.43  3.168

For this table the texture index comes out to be 2.60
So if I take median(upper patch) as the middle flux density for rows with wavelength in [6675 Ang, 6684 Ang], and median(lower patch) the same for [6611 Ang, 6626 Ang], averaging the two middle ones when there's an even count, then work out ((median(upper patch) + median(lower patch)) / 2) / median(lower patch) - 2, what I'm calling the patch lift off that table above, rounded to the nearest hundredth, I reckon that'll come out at -0.90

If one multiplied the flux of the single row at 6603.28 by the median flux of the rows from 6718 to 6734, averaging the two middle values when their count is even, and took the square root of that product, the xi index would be 3.05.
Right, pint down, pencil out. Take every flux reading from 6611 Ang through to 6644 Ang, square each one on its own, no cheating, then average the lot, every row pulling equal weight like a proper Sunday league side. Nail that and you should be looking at 7.2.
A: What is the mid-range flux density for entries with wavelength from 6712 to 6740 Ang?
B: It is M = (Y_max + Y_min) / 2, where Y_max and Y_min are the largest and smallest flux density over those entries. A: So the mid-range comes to 3.21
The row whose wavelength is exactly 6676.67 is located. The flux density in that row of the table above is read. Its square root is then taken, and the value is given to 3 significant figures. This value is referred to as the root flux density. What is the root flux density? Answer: 1.67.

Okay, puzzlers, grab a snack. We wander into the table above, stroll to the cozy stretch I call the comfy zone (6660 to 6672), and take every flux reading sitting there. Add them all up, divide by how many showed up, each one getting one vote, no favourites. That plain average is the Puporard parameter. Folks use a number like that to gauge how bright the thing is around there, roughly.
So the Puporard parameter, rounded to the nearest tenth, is 2.8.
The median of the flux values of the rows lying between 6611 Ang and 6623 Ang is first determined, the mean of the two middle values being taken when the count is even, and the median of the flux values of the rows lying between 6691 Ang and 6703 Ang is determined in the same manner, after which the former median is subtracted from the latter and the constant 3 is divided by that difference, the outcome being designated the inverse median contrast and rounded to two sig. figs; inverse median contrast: 25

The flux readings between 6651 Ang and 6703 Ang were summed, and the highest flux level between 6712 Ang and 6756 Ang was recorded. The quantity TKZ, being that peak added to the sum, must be 52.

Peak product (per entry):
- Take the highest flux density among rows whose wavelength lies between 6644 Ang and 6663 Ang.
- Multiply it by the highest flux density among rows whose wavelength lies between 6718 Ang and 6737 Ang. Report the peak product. 12.1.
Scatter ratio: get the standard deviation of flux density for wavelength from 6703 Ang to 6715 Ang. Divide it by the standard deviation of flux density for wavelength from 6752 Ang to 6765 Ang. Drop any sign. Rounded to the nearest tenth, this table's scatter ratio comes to 1.6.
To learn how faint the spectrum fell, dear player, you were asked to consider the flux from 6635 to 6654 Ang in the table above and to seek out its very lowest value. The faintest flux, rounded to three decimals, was 2.387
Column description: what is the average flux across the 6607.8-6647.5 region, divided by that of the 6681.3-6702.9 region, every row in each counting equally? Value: 0.98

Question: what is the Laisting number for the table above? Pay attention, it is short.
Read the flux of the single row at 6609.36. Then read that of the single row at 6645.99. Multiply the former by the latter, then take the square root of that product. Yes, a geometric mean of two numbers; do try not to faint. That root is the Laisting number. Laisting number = 3.09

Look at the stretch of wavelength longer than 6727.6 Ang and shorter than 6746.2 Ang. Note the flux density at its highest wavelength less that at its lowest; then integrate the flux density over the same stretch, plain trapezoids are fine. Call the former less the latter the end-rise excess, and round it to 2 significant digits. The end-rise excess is -57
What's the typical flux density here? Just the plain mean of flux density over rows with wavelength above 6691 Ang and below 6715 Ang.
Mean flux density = 2.98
